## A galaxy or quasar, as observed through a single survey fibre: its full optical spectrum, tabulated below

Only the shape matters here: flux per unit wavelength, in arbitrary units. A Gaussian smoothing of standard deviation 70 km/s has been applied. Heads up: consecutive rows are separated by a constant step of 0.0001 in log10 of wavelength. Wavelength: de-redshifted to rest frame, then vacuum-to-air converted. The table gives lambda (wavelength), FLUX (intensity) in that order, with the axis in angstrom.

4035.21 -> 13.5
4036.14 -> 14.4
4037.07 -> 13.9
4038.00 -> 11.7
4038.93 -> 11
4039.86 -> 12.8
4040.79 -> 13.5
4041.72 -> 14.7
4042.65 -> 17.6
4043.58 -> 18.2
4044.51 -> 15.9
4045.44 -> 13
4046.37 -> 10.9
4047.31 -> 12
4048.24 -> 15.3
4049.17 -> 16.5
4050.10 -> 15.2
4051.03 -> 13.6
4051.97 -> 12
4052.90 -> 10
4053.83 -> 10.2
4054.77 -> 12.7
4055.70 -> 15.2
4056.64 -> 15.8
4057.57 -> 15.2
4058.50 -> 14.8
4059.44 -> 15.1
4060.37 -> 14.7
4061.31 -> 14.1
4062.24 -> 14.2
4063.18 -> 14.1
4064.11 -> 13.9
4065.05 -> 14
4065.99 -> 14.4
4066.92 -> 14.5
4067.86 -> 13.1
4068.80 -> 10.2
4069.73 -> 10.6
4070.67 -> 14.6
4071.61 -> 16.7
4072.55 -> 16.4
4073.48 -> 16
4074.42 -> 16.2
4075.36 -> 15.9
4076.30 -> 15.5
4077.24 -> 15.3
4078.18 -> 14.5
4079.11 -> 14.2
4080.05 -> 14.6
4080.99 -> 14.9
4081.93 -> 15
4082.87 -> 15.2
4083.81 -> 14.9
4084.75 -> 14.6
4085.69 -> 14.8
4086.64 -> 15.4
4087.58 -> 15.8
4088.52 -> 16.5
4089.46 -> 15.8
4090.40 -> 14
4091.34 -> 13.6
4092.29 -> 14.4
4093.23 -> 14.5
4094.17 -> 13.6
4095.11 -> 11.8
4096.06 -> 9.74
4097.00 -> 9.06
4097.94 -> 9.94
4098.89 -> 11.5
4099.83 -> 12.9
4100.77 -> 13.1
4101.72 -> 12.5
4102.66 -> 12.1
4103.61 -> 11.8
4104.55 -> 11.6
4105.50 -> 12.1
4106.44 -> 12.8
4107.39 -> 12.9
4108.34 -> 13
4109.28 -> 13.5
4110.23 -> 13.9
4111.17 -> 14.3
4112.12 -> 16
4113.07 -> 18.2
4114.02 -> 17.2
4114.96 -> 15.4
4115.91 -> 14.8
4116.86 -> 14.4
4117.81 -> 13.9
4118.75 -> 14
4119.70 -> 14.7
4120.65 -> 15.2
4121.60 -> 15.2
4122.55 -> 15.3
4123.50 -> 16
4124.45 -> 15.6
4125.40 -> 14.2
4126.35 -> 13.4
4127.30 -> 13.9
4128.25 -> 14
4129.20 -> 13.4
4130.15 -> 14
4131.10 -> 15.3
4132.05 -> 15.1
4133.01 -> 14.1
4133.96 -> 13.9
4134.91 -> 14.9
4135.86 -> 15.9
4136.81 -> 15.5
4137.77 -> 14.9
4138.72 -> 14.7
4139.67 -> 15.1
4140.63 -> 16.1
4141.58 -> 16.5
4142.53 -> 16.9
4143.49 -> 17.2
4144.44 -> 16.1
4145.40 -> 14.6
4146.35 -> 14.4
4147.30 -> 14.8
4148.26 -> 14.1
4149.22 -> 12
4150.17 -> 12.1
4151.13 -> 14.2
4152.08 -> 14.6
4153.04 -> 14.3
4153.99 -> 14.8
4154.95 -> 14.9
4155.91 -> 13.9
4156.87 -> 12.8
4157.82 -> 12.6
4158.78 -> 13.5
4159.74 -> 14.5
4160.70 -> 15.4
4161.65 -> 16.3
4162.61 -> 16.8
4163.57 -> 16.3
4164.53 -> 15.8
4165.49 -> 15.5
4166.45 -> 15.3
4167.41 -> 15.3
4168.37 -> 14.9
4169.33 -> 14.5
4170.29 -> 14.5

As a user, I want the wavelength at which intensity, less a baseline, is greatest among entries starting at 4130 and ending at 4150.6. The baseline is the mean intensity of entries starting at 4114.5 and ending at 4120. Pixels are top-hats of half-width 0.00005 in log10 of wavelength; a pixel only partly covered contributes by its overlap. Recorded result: 4143.49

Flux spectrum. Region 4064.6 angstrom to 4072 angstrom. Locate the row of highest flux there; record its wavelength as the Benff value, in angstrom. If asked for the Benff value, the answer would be 4071.61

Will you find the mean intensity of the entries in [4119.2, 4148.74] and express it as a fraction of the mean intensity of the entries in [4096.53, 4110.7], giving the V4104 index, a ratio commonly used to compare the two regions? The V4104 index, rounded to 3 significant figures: 1.23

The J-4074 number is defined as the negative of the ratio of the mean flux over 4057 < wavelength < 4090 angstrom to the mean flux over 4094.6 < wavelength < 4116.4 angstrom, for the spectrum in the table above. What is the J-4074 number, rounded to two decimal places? -1.13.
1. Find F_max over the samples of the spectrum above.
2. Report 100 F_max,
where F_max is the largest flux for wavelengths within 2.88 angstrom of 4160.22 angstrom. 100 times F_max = 1680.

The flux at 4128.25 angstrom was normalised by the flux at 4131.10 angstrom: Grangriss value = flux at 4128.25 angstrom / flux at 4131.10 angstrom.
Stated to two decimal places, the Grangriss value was 0.92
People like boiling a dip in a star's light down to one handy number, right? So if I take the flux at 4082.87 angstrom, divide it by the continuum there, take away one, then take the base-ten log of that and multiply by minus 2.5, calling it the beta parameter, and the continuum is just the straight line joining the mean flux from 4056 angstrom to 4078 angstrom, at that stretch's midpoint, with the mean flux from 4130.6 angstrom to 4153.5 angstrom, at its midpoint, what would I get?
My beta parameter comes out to 3.55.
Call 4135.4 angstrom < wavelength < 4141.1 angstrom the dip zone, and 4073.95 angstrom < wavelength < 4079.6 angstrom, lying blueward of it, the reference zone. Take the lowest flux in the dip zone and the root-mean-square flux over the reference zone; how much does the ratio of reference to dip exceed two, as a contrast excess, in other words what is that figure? -0.96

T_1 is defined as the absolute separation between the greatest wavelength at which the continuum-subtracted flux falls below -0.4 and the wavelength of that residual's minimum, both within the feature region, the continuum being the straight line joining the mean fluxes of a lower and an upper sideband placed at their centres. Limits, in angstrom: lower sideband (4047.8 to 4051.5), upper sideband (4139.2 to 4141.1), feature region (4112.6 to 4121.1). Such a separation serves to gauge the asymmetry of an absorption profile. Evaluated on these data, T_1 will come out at 1.9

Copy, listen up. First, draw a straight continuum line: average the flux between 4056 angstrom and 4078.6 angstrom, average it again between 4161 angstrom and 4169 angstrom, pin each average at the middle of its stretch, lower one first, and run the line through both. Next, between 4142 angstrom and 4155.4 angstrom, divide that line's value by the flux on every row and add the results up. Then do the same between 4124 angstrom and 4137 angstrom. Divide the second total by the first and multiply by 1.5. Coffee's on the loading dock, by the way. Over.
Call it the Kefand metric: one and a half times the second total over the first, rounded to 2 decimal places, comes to 1.48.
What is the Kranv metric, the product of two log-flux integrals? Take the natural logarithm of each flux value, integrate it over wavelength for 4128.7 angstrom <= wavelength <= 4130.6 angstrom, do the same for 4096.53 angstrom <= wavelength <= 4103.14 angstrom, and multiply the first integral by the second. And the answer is 80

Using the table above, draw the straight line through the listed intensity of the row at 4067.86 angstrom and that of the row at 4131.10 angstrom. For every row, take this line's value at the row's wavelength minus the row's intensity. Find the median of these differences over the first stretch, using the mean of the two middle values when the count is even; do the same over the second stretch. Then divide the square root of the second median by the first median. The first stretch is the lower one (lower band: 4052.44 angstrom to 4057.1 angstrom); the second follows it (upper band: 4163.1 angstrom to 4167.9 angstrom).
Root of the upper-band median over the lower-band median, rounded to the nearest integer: -18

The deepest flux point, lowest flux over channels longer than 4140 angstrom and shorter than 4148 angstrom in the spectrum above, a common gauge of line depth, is 14.4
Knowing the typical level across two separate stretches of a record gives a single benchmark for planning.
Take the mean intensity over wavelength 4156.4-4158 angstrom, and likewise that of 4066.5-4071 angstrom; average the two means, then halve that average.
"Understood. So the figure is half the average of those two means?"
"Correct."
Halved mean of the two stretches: 6.3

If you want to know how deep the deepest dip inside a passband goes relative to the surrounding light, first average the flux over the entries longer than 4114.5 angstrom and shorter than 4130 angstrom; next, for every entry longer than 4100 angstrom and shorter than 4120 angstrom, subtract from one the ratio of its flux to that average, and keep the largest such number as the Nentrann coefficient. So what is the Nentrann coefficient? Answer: 0.20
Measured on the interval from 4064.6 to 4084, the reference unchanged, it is 0.30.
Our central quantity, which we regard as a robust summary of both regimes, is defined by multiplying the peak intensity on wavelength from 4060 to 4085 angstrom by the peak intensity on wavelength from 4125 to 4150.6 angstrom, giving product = 287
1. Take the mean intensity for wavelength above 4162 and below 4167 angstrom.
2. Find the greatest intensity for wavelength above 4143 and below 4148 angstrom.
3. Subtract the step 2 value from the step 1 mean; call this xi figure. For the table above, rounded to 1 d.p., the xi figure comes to -1.3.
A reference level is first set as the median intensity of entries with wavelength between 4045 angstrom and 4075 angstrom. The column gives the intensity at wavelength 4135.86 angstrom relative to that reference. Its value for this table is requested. 1.6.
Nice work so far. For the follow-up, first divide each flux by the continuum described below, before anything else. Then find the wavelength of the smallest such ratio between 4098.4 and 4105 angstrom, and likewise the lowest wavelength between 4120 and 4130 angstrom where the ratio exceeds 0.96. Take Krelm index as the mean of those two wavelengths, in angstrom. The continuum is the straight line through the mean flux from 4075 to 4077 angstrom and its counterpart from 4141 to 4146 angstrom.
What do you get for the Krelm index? 4111.2 angstrom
